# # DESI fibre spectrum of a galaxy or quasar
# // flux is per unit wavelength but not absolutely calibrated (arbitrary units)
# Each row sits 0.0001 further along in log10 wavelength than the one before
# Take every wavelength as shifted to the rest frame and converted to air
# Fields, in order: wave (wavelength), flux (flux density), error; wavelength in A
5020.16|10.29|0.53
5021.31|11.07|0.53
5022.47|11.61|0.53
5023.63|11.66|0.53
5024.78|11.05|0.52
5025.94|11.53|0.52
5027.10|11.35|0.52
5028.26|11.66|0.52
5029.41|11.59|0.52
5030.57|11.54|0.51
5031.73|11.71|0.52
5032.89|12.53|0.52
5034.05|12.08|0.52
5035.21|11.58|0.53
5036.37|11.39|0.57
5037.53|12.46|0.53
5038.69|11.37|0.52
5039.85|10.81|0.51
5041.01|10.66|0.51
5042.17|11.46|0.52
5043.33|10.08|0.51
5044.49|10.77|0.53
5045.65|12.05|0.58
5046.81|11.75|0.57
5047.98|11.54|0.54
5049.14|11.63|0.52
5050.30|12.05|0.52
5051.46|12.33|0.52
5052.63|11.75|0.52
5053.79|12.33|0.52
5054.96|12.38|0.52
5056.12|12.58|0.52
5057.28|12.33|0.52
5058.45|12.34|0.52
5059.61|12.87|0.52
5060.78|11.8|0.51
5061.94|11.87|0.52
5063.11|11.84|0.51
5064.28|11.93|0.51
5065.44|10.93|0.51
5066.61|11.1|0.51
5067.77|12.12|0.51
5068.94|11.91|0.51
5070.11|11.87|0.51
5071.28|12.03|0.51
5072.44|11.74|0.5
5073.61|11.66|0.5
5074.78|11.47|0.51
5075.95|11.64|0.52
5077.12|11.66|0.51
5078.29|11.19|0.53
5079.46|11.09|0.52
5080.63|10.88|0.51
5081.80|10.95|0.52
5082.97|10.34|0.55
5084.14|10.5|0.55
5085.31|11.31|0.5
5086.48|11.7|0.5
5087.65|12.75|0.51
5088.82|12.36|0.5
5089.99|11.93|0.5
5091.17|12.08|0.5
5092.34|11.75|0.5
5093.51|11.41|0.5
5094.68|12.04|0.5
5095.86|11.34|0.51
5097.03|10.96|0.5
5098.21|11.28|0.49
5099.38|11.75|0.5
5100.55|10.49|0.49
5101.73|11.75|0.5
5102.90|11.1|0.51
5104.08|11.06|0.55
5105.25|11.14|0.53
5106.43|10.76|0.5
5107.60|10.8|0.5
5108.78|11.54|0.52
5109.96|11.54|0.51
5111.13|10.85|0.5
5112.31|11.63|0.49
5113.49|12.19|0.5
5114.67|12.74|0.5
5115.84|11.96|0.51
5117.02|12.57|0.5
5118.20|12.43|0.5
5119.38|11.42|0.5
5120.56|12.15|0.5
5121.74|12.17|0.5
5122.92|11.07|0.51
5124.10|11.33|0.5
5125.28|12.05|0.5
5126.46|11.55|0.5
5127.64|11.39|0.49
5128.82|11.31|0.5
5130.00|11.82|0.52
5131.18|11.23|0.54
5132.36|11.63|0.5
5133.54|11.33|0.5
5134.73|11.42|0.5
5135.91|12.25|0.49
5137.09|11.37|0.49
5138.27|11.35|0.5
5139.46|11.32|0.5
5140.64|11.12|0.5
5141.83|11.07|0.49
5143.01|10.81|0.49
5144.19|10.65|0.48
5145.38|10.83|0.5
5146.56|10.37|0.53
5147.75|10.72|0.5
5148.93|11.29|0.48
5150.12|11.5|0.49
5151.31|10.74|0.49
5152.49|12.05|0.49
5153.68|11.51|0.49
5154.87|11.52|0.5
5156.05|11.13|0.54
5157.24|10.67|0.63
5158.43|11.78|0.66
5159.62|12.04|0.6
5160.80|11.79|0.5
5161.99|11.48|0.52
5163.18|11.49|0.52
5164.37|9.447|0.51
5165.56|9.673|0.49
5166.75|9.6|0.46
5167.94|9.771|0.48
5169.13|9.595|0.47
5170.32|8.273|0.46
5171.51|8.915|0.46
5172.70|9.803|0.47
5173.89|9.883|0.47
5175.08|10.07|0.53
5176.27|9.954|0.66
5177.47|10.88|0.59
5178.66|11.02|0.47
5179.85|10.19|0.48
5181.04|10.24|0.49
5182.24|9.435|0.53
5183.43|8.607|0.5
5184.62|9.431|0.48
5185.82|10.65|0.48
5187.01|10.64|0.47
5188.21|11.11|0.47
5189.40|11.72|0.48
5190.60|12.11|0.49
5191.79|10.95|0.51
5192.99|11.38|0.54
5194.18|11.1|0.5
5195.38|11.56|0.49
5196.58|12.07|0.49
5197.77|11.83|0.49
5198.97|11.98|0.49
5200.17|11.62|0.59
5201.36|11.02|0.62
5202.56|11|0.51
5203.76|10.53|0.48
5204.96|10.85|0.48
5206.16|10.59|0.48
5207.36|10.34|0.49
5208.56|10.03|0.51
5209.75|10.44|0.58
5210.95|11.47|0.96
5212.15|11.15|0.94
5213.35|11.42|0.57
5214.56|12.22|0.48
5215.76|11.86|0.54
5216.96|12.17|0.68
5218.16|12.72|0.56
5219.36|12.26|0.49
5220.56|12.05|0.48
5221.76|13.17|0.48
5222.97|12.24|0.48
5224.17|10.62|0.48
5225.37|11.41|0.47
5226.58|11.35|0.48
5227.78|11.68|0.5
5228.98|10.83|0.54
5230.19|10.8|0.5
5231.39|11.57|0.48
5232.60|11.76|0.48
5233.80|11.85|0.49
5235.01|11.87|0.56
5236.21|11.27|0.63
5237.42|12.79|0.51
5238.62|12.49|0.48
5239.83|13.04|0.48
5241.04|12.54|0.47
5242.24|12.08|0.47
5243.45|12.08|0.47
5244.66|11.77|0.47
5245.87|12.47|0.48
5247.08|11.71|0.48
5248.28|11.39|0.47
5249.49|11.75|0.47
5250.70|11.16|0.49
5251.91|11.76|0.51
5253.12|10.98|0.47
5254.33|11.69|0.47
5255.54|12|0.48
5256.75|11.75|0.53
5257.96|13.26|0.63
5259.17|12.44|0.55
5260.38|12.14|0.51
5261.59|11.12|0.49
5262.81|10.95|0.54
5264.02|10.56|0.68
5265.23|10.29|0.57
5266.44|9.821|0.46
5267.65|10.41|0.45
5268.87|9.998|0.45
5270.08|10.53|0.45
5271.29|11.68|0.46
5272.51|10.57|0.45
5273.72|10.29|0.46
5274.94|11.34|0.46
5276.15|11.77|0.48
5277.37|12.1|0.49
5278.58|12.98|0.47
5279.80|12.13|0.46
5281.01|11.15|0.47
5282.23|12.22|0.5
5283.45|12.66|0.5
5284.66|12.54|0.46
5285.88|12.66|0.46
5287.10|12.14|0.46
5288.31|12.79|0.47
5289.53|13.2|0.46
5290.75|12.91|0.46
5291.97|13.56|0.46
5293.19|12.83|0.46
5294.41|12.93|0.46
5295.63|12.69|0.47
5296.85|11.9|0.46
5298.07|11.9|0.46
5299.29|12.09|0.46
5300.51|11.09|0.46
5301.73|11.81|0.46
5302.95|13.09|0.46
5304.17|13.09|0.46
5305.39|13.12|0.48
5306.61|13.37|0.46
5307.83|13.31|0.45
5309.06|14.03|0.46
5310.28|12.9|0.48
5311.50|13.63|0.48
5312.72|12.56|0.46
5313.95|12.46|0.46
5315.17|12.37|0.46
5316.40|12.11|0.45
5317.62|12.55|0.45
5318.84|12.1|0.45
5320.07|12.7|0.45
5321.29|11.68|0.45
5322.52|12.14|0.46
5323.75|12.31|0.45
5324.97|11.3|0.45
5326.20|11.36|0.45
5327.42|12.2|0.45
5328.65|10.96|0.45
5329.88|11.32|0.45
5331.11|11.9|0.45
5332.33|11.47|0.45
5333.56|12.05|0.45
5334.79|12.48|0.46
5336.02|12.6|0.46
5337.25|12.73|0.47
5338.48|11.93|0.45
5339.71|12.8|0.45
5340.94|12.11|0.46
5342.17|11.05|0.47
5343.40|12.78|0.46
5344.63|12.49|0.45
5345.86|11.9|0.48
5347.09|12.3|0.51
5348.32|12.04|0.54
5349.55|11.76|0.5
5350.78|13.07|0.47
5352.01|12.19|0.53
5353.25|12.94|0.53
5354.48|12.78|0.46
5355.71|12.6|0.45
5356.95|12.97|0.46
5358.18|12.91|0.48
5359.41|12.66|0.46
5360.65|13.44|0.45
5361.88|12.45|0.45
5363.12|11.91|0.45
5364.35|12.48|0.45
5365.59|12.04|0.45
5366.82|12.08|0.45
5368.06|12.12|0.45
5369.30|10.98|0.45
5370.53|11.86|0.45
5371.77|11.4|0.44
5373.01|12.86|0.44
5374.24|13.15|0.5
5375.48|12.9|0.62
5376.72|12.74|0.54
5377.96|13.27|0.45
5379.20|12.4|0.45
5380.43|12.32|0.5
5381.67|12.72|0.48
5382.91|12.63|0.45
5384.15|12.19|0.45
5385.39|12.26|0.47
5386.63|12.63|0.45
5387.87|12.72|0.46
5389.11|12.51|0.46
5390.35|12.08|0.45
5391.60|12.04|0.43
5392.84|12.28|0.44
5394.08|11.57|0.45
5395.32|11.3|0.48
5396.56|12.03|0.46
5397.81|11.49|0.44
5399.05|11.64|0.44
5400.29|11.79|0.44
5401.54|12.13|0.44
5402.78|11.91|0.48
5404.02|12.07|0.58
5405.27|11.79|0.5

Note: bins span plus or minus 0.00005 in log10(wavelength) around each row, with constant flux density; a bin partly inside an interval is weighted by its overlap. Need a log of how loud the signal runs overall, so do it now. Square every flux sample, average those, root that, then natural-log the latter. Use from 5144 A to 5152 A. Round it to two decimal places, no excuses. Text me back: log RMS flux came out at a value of 2.39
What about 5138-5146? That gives 2.40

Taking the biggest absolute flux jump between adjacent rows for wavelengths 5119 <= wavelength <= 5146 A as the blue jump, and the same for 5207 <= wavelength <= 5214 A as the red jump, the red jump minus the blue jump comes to -0.07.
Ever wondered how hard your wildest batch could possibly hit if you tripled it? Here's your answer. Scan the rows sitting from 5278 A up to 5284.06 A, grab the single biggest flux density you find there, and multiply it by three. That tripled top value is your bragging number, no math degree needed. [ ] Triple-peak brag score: 38.9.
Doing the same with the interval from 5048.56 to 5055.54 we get 37.1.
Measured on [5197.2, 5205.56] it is 35.9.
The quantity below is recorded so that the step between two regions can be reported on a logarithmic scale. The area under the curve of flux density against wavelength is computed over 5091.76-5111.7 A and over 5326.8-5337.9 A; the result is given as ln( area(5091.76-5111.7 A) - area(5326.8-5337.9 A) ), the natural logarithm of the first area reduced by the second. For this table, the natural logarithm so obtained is 4.5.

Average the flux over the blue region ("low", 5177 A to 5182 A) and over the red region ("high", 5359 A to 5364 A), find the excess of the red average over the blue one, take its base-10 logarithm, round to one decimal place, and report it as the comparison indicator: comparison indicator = 0.3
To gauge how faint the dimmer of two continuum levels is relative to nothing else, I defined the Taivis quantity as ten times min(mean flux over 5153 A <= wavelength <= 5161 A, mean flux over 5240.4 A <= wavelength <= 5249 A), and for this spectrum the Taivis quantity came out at 115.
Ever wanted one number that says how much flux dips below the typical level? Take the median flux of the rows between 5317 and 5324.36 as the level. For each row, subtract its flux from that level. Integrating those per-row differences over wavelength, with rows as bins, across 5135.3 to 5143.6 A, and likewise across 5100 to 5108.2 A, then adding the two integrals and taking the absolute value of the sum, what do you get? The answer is 17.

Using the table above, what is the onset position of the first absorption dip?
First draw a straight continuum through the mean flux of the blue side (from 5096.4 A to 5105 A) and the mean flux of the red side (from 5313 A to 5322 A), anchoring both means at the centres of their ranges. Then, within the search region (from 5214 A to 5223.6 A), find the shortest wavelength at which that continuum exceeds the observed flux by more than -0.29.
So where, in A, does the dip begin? 5215.76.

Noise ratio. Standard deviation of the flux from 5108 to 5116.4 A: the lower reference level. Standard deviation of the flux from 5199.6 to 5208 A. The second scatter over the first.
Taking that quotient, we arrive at 0.71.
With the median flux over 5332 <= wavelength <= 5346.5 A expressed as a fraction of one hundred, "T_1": 0.123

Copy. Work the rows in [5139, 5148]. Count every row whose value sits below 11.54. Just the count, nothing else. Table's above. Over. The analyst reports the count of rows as 8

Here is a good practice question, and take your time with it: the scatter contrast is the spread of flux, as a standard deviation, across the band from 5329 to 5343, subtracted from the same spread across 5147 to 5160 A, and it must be -0.08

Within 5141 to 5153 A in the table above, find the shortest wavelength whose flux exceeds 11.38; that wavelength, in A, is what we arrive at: 5150.12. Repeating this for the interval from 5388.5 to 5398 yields 5389.11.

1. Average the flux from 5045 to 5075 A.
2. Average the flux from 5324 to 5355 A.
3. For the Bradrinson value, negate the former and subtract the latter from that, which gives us -24.0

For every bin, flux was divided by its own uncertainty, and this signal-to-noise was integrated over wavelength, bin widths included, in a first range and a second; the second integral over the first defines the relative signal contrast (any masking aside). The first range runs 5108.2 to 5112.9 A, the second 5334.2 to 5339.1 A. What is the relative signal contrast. 1.25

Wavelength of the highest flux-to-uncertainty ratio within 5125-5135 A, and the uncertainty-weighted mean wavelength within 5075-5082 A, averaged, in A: 5102.1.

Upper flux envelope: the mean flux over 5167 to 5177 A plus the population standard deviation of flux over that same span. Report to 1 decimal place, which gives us 10.1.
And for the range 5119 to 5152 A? 11.8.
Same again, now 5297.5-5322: 13.3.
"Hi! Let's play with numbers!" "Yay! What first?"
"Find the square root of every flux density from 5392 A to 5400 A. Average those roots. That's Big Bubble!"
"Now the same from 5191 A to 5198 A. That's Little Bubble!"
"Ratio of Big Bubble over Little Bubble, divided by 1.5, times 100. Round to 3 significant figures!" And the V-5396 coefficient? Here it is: 67.4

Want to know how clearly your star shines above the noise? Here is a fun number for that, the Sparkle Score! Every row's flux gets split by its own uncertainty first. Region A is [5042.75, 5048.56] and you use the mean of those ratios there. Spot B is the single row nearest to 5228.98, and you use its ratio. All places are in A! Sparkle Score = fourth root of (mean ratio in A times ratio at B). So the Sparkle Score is 4.5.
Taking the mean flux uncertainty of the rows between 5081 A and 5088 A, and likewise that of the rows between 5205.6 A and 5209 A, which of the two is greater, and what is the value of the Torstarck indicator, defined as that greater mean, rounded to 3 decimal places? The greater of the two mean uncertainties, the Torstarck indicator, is 0.522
